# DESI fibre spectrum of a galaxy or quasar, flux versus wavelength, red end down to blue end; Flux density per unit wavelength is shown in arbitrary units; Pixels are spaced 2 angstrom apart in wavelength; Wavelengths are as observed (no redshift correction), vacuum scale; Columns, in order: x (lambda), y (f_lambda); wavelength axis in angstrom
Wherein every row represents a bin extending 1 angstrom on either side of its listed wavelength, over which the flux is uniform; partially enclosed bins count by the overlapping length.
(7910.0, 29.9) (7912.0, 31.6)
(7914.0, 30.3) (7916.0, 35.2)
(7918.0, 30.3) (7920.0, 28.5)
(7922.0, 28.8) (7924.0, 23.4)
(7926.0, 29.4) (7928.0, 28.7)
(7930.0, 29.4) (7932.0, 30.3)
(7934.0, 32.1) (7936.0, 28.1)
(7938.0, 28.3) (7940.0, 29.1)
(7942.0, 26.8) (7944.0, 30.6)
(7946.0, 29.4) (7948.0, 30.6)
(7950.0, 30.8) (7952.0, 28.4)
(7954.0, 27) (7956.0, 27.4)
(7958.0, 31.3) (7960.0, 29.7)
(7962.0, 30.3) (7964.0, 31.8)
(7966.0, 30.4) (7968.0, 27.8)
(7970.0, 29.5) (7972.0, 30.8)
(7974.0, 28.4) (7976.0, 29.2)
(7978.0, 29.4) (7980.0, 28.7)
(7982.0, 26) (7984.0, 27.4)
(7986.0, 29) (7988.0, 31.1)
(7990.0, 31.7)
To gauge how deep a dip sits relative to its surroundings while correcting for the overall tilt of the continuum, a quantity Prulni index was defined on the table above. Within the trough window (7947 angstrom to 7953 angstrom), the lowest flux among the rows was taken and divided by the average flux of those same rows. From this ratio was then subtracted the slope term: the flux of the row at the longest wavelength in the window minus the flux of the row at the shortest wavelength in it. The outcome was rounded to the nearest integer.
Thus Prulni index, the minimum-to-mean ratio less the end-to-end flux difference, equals 3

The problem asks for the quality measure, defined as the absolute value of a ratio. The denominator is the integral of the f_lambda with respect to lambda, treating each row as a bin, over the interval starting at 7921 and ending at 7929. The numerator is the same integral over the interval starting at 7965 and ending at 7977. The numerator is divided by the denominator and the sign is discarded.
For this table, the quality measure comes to 1.60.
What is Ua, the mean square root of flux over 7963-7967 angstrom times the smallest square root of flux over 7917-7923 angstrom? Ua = 29.8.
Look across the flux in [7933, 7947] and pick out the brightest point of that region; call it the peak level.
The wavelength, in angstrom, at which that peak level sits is 7934.0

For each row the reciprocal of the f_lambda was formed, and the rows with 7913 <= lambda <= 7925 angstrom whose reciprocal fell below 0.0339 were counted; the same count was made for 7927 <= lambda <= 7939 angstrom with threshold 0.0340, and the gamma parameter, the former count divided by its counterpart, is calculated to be 1.5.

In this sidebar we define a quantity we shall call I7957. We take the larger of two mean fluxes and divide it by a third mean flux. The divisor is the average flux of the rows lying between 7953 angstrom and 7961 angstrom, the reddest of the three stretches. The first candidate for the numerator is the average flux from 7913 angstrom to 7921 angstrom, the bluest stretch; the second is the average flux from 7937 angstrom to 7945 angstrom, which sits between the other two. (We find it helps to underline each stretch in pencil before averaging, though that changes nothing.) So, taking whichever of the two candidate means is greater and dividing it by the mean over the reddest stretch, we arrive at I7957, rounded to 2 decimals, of 1.08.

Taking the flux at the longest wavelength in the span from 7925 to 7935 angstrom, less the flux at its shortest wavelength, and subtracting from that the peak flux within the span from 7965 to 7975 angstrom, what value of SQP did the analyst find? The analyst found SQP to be -28.1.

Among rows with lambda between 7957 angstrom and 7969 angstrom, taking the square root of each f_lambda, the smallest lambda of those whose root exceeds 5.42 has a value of 7958.0 angstrom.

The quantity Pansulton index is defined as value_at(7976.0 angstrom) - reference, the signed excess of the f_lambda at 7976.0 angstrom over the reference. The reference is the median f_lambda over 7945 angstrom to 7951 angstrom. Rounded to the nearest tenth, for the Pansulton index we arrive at -1.4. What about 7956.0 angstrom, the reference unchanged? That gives -3.2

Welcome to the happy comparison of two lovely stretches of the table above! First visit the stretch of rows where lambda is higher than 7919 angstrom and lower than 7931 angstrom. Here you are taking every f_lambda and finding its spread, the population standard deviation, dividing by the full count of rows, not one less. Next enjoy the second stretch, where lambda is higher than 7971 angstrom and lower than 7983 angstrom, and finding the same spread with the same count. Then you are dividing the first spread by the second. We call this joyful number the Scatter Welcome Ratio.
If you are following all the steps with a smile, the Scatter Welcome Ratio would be 1.45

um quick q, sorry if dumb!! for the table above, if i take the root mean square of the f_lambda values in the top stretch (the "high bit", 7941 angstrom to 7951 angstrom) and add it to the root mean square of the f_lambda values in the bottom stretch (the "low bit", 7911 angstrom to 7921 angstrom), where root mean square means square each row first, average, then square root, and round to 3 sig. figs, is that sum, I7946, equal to 60.9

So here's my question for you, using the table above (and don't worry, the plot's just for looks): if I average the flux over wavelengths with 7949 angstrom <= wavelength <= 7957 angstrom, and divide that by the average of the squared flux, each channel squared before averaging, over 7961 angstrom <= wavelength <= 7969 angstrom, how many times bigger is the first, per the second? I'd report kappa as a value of 0.0313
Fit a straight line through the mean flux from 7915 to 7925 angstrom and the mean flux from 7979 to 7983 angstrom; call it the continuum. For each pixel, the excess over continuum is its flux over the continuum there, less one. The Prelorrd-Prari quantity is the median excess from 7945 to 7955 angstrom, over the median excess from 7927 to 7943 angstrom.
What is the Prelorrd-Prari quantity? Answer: 11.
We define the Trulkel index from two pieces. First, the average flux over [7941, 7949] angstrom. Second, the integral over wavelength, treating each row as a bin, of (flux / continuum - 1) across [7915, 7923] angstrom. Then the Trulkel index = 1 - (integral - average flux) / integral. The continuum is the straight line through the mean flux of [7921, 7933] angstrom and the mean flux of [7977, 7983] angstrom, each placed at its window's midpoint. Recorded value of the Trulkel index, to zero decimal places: 45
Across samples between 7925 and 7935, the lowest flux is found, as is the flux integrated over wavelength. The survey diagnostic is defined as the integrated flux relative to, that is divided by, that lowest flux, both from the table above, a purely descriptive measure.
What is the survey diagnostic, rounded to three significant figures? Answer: 10.4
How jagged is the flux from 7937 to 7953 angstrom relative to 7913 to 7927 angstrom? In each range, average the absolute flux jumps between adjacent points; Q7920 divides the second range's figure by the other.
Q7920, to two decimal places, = 0.44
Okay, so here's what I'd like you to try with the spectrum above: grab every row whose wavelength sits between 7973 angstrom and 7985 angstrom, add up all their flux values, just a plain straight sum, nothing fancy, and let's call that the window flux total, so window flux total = 169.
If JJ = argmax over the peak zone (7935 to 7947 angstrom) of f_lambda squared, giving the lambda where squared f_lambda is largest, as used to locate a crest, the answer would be 7944.0 angstrom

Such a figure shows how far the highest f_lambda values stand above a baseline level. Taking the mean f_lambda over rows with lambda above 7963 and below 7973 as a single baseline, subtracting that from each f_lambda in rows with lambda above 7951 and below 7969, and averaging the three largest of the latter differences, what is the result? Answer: 1.1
